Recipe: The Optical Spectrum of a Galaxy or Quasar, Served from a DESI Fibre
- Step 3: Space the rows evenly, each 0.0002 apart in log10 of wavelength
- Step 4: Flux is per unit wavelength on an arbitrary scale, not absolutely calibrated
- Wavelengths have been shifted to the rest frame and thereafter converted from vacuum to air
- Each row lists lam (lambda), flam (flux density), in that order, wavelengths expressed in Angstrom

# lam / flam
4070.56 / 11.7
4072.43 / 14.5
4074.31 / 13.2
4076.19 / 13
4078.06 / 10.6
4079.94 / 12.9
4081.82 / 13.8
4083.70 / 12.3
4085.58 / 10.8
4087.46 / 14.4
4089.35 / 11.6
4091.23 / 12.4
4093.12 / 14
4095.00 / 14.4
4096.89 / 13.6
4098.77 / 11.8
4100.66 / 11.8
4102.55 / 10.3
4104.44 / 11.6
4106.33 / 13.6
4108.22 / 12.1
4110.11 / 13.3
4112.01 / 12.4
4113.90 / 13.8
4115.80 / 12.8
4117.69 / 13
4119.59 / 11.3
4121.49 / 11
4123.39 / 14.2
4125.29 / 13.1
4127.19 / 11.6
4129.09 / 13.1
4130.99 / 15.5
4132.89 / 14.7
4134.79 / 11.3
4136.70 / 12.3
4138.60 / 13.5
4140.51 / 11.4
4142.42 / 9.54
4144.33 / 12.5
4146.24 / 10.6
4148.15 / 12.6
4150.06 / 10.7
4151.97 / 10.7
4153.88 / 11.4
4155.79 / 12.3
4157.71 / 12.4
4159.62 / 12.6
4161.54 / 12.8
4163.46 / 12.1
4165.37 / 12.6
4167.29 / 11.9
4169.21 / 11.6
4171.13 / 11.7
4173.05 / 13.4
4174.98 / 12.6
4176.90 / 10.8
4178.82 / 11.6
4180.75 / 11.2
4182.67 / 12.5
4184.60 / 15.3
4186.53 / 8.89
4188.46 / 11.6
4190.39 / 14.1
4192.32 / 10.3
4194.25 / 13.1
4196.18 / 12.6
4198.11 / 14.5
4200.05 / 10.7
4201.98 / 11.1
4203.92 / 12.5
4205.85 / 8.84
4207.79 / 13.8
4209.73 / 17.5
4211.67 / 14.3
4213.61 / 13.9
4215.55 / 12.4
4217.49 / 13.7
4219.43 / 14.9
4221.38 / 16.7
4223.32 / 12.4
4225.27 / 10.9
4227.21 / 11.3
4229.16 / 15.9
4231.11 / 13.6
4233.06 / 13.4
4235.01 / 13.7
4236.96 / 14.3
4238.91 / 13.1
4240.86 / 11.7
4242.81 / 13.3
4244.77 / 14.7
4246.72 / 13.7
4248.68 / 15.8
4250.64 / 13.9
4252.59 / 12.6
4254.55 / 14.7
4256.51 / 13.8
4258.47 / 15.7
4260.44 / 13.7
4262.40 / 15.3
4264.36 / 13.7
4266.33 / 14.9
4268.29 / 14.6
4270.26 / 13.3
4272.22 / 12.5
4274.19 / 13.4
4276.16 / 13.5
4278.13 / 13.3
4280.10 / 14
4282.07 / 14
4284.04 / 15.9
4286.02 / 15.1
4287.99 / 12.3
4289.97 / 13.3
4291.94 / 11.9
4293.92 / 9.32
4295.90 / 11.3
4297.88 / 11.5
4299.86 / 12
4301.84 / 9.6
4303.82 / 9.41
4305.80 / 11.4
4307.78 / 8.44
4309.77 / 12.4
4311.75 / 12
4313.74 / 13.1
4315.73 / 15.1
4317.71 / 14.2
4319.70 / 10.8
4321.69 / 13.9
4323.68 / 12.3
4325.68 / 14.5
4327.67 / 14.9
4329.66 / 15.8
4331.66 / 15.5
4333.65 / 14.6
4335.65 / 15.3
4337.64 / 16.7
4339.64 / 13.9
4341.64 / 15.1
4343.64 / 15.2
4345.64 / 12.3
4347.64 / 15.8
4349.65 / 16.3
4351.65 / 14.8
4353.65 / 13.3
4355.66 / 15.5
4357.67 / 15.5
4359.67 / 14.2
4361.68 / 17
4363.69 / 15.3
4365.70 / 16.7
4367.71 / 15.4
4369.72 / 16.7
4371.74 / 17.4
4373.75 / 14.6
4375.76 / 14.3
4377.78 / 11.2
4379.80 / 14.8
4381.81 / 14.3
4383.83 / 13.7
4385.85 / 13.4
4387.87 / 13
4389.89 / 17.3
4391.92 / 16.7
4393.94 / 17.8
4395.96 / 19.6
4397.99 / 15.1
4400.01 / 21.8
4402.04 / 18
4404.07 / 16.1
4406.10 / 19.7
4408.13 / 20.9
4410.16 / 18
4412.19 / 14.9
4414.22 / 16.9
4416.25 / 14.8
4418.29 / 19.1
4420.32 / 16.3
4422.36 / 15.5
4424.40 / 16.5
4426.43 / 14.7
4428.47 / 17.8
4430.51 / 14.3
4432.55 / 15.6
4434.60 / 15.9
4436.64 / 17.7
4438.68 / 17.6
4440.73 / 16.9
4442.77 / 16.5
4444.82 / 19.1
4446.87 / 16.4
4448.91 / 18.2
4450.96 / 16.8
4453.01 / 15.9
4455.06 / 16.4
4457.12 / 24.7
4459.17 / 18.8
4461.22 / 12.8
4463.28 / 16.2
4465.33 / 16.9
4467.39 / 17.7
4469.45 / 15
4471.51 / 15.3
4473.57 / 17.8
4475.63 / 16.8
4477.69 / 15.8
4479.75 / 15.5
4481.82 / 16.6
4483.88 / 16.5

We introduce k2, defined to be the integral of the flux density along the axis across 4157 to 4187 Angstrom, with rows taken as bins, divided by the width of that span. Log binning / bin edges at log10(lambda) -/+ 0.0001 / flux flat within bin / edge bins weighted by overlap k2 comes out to 12.2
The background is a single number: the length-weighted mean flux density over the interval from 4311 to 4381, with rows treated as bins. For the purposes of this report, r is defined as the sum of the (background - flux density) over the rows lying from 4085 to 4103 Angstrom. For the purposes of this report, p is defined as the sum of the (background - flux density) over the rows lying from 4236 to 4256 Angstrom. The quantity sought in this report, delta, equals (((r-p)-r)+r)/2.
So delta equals 6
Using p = 9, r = 22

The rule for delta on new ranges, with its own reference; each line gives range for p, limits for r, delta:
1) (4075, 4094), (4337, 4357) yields -12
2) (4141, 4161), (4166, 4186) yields -4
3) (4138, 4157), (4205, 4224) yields -12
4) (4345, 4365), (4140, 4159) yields 18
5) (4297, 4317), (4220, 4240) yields -10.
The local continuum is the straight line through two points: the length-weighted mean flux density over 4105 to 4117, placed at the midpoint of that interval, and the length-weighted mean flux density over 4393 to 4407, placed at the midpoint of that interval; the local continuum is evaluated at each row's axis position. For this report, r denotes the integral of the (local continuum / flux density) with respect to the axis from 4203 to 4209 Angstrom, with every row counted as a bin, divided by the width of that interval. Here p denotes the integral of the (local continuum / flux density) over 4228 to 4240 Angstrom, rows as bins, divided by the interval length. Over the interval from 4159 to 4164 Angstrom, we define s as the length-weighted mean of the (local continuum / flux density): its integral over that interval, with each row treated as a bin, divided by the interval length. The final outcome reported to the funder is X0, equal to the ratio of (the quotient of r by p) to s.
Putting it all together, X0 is 1.1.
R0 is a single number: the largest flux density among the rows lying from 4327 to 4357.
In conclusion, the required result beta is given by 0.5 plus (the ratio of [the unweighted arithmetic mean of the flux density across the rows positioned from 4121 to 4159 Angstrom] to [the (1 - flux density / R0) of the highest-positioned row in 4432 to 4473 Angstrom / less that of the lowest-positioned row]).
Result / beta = 681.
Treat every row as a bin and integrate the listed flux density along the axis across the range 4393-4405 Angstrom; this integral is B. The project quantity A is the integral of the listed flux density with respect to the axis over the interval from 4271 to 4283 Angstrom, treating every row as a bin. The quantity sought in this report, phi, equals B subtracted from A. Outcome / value -56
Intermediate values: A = 161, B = 217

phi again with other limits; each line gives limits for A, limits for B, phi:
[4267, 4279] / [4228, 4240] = -5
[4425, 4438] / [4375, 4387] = 46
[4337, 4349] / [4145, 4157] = 41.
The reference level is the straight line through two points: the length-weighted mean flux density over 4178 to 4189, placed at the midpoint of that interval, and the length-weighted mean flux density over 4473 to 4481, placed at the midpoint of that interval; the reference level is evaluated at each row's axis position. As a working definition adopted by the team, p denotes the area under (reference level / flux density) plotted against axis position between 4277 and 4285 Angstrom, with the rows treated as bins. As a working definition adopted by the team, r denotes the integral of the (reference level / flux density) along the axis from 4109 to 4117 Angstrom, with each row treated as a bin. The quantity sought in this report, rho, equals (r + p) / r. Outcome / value 2.14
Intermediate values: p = 7.5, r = 6.6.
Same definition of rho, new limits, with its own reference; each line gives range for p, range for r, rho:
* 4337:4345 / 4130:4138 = 2.14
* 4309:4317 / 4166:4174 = 2.10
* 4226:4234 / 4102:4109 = 2.21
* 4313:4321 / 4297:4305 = 1.82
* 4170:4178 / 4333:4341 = 2.03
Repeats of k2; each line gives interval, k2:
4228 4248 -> 13.7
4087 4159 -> 12.4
